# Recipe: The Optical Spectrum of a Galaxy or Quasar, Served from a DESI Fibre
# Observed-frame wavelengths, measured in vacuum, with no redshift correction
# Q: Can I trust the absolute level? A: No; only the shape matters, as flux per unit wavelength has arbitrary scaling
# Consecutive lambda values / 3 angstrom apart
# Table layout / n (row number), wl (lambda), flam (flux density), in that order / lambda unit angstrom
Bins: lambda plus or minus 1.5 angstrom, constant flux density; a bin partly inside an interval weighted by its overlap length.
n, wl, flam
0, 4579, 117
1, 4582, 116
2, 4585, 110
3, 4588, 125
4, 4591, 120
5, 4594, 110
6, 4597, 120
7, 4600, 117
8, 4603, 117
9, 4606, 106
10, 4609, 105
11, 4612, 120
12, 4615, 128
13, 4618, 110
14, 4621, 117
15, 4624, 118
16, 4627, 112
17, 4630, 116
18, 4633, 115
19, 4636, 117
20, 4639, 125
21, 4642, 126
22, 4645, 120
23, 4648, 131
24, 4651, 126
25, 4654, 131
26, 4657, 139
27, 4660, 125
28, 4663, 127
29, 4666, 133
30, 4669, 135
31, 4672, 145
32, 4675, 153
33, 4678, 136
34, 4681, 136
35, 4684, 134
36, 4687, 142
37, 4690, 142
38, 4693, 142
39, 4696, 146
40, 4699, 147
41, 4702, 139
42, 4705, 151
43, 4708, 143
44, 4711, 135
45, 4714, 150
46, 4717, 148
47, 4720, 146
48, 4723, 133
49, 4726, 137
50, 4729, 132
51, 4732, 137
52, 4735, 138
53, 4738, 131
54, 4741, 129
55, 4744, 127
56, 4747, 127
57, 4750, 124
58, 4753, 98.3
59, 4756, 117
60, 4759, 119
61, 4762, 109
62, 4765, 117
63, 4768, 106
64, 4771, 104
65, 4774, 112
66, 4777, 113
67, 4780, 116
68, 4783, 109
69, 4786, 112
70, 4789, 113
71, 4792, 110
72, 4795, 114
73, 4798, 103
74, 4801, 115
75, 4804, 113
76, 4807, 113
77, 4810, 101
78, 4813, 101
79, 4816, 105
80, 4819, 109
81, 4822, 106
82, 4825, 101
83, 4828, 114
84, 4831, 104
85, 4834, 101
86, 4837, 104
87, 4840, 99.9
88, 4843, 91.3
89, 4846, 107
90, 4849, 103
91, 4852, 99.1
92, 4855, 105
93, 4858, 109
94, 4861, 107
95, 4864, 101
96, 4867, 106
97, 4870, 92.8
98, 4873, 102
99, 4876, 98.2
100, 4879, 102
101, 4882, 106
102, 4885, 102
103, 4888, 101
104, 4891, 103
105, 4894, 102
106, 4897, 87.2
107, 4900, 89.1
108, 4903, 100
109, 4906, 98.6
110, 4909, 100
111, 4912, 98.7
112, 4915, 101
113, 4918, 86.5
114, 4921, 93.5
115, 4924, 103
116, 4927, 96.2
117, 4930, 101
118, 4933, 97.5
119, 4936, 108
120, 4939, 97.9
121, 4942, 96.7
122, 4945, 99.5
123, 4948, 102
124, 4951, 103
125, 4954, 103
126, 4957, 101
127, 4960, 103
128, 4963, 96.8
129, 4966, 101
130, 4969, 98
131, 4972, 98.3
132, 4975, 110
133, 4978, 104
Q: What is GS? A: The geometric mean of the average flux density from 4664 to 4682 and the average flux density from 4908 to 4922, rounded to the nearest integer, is 116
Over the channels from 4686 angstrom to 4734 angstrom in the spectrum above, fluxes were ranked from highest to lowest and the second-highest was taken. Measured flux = 150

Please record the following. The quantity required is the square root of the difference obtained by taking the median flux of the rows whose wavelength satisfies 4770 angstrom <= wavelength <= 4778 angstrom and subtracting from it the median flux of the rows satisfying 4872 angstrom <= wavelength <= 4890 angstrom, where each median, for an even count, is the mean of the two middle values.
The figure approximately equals 3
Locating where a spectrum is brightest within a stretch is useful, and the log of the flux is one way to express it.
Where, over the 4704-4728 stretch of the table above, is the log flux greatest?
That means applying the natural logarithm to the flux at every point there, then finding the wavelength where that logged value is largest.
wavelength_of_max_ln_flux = 4705 angstrom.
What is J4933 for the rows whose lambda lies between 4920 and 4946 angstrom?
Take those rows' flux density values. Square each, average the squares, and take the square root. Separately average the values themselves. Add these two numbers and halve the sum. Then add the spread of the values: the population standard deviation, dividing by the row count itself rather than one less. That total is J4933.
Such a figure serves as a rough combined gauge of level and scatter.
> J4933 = 103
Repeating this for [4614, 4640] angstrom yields 123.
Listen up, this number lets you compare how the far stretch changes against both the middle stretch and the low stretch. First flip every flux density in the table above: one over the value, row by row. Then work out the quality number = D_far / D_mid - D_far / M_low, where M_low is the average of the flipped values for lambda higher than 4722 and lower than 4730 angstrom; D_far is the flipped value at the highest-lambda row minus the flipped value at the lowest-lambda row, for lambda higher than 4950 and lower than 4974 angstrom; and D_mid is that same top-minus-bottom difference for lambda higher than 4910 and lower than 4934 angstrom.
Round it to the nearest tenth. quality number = 3.7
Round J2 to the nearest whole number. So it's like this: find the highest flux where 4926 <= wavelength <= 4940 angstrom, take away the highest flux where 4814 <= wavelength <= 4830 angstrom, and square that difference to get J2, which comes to 36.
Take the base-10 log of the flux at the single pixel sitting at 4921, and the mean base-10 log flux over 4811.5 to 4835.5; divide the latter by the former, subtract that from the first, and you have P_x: 0.95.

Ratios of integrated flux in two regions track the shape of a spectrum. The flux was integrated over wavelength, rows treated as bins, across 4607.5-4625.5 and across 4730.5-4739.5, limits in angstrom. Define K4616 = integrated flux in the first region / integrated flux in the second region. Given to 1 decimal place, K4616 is 1.7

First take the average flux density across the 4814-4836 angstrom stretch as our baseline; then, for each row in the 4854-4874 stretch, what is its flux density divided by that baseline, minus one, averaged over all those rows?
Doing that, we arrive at -0.02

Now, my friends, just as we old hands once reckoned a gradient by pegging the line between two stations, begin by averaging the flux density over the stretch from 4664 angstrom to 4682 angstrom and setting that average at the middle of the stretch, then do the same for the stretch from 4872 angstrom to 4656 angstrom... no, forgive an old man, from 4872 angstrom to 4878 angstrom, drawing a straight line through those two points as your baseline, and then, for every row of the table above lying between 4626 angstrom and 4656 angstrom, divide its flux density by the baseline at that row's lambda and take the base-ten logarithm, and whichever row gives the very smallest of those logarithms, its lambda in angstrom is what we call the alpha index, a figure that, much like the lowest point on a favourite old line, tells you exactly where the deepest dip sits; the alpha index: 4627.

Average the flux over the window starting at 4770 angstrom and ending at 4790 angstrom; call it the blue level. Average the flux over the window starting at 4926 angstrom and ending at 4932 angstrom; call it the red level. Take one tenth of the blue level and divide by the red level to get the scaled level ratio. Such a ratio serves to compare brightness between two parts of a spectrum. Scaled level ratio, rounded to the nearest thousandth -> 0.113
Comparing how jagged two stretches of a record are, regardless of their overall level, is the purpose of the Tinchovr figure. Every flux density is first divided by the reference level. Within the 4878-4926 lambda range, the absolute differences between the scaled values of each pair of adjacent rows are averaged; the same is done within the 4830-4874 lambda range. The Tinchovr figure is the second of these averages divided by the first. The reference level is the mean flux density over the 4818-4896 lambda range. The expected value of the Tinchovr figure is 1.22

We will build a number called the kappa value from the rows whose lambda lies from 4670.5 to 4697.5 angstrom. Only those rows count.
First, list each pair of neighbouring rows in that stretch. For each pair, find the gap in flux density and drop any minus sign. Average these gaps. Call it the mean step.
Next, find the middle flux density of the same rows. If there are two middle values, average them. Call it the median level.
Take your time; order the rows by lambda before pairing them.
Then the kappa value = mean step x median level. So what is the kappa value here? 692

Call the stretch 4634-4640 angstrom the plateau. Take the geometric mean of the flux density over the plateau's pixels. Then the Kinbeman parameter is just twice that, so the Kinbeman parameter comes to 242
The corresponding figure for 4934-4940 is 206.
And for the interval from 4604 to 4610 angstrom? 211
